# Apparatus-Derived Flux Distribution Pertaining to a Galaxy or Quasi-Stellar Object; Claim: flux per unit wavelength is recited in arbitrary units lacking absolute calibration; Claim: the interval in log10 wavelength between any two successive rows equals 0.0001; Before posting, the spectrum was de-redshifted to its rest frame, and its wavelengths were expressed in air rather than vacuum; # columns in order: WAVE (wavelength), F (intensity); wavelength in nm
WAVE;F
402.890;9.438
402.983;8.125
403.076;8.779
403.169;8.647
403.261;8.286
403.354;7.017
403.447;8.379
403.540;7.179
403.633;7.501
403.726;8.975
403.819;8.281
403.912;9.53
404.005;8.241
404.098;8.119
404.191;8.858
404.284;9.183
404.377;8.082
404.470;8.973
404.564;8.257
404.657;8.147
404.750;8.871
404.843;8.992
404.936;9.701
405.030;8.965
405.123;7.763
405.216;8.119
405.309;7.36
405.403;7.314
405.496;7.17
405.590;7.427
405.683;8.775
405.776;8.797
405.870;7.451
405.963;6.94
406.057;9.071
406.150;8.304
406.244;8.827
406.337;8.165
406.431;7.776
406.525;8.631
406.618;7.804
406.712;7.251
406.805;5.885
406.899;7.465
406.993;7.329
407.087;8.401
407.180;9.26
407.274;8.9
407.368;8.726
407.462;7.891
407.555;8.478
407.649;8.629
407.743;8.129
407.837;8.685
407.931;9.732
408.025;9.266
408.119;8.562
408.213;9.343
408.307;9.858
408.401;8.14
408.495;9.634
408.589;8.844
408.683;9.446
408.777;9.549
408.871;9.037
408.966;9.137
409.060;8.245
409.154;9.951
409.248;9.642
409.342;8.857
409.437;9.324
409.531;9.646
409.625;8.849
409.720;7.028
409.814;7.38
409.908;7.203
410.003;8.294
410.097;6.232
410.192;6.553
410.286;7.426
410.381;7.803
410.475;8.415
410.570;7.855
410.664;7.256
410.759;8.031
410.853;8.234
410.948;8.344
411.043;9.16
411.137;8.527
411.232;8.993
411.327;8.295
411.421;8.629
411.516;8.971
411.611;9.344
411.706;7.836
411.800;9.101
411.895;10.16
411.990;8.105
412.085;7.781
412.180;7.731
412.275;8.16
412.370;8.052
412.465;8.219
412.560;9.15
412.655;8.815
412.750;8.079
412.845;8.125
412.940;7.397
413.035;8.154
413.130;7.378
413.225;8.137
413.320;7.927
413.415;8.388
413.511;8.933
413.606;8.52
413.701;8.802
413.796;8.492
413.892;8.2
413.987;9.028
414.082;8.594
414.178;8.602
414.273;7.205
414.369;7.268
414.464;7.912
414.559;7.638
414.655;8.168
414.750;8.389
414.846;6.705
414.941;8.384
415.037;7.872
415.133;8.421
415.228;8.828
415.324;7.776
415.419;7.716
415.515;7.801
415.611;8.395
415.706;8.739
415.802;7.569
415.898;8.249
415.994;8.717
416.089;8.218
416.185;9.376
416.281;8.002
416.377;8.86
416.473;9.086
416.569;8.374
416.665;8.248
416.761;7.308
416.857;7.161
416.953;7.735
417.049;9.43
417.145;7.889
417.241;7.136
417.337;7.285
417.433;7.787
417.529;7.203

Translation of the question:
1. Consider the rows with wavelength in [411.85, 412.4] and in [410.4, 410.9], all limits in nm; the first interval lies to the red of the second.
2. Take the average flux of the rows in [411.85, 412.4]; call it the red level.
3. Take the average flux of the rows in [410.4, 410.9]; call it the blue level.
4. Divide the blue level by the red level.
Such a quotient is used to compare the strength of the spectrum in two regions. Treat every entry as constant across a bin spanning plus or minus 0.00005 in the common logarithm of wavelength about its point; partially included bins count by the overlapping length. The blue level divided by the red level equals 0.96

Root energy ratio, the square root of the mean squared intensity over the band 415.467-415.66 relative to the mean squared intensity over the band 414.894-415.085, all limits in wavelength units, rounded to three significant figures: 1.00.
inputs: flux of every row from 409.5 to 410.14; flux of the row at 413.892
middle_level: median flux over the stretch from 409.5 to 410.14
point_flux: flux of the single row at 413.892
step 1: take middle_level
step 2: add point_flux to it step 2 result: 15.6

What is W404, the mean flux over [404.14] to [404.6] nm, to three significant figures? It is 8.67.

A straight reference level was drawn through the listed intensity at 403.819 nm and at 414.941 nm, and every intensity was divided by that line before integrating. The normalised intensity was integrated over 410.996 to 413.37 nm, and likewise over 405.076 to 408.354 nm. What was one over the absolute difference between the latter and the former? 1.2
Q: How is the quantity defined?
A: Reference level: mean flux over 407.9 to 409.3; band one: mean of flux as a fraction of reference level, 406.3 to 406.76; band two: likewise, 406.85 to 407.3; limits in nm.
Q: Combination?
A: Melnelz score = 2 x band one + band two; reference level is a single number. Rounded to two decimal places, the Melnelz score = 2.61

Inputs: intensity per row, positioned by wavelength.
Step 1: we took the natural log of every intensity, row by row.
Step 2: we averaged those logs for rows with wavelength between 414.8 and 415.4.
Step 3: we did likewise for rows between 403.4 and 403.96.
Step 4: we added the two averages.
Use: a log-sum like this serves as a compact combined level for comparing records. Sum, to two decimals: 4.19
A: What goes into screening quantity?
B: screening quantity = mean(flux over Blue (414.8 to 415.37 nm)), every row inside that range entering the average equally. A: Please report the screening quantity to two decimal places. 8.00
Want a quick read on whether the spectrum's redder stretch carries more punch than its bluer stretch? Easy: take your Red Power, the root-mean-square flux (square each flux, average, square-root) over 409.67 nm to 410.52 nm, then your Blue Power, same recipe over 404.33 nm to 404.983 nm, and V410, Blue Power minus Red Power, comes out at 1.3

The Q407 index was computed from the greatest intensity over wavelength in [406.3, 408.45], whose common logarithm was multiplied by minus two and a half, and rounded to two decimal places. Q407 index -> -2.48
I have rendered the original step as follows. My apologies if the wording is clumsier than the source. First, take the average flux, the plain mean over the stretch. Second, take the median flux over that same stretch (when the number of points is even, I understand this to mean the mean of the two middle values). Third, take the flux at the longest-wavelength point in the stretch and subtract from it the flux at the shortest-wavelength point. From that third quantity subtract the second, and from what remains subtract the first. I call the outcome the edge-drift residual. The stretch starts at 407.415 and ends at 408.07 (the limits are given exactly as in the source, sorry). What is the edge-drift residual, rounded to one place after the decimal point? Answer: -15.9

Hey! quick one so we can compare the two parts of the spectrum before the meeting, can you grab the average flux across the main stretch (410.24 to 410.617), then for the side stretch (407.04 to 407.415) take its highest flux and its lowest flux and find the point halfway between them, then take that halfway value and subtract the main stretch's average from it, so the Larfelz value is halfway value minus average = 1.0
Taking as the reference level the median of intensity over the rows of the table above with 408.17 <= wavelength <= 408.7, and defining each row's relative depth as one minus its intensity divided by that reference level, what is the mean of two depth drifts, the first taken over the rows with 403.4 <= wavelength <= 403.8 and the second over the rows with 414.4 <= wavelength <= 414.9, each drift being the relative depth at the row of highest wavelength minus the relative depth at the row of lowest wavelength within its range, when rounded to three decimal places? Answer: 0.033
